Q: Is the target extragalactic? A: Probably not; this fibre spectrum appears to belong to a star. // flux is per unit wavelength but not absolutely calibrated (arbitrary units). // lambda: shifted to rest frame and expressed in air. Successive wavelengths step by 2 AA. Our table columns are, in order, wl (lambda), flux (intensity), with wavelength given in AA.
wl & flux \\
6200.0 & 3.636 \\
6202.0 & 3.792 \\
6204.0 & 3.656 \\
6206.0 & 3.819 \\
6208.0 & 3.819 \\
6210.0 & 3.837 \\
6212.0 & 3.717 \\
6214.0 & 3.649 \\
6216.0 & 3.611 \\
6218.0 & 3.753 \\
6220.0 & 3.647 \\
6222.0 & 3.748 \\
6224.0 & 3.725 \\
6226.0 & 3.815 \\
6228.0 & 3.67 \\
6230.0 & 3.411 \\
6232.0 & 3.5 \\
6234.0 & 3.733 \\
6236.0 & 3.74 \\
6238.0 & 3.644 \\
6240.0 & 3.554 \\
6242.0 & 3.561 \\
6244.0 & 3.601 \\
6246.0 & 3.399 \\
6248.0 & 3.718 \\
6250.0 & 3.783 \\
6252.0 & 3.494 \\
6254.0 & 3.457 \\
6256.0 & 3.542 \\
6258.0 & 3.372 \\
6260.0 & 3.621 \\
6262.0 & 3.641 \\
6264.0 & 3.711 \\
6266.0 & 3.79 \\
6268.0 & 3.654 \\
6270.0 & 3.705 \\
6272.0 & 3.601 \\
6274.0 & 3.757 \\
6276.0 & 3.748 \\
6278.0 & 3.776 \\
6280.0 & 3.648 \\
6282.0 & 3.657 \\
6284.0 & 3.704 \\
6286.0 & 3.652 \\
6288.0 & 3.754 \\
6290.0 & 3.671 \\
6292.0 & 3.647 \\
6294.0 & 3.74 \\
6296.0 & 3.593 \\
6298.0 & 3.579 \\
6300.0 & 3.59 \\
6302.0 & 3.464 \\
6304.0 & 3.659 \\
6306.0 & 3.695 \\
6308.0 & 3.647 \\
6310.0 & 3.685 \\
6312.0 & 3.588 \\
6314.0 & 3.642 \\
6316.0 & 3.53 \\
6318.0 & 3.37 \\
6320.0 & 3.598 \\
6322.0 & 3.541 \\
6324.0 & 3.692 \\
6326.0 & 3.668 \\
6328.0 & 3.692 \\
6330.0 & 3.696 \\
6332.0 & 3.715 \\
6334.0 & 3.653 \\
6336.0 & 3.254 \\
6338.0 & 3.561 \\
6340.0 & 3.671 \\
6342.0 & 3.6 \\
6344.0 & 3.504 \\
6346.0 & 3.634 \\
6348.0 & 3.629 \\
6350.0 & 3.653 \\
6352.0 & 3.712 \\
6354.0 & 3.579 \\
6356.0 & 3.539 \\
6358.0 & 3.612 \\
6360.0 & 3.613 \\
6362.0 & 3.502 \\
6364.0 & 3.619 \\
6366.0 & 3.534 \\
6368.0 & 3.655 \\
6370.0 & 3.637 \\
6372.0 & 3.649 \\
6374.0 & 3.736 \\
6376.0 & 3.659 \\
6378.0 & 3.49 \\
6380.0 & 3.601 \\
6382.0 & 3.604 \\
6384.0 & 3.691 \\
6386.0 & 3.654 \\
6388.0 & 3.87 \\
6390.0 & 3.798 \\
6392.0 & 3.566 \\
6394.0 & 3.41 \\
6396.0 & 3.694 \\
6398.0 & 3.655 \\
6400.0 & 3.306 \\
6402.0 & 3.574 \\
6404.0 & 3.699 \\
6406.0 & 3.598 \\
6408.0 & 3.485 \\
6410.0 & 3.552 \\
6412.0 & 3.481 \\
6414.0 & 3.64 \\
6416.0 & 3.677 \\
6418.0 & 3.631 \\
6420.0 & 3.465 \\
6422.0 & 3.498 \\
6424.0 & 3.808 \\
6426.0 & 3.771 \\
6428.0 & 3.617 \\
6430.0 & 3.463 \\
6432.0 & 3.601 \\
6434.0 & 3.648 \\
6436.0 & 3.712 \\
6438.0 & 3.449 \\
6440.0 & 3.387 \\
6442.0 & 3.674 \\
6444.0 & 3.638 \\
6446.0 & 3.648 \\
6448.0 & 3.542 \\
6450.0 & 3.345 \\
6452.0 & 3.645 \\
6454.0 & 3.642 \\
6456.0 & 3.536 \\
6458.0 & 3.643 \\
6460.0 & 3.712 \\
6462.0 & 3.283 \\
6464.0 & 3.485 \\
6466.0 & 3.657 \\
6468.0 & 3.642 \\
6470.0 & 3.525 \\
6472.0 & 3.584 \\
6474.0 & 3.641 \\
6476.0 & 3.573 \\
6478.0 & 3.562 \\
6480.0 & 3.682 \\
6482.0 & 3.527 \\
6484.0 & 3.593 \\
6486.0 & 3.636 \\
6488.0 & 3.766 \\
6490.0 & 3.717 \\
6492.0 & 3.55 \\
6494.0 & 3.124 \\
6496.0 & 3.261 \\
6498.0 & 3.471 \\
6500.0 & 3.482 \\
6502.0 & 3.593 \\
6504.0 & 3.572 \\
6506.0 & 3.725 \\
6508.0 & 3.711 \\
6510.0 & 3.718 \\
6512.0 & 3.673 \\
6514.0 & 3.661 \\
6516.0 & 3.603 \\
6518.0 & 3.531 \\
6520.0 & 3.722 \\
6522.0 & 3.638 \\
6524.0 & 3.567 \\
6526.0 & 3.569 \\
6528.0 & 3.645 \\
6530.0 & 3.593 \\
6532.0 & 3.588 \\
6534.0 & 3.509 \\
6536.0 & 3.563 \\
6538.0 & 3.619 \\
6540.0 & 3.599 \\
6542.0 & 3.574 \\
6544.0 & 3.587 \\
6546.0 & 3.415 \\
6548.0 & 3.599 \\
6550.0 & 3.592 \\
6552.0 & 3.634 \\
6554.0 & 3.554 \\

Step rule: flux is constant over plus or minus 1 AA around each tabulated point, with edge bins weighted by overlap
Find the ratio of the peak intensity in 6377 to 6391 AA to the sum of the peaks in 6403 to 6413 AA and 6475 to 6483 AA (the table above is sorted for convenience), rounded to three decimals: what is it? 0.524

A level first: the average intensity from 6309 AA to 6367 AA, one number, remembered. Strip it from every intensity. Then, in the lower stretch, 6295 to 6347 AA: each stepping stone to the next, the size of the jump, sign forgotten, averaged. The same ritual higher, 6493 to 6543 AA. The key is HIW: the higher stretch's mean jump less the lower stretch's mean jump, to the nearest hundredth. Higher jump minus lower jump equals -0.04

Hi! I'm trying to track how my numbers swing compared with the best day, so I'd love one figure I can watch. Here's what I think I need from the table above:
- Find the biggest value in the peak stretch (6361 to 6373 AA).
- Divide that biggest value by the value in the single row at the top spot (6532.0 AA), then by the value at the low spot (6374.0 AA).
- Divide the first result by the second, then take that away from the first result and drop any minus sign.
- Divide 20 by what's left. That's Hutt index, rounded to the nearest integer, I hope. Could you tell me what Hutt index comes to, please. 886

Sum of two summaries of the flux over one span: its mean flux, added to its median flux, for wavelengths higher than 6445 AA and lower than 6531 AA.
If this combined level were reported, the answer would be 7.17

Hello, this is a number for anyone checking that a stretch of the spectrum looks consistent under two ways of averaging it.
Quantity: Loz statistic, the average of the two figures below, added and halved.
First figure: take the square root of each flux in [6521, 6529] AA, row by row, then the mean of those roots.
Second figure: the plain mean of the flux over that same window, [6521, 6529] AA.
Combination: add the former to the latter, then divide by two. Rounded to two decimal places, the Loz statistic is 2.75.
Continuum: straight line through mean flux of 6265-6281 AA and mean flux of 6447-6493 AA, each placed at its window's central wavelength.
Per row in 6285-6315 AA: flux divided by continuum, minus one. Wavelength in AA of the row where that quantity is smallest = 6302.0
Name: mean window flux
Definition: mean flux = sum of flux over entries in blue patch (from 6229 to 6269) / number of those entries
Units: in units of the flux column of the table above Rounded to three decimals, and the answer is 3.596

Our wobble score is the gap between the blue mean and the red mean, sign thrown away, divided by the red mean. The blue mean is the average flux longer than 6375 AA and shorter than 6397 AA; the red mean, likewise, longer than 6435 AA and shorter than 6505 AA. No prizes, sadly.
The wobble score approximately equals 0.023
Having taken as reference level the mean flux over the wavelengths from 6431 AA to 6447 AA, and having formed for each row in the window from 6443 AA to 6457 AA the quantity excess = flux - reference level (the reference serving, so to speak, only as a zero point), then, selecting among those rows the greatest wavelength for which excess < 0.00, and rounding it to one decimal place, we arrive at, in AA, 6456.0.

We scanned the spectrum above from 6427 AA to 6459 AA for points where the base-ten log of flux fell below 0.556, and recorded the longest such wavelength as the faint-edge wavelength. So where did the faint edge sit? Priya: 6456.0 AA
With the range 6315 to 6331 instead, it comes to 6322.0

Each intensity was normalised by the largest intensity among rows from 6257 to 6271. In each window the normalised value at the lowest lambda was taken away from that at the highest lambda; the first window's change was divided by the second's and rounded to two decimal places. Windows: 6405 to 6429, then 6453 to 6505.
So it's -0.27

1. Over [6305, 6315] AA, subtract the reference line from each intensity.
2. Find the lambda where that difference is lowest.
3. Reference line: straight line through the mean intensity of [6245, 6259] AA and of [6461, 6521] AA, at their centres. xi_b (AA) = 6312.0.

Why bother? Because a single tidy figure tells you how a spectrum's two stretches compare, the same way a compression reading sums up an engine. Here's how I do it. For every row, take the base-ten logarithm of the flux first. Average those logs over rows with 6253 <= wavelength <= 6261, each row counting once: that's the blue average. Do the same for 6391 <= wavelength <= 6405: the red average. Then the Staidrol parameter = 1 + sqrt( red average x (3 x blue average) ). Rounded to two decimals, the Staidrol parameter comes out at 1.95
